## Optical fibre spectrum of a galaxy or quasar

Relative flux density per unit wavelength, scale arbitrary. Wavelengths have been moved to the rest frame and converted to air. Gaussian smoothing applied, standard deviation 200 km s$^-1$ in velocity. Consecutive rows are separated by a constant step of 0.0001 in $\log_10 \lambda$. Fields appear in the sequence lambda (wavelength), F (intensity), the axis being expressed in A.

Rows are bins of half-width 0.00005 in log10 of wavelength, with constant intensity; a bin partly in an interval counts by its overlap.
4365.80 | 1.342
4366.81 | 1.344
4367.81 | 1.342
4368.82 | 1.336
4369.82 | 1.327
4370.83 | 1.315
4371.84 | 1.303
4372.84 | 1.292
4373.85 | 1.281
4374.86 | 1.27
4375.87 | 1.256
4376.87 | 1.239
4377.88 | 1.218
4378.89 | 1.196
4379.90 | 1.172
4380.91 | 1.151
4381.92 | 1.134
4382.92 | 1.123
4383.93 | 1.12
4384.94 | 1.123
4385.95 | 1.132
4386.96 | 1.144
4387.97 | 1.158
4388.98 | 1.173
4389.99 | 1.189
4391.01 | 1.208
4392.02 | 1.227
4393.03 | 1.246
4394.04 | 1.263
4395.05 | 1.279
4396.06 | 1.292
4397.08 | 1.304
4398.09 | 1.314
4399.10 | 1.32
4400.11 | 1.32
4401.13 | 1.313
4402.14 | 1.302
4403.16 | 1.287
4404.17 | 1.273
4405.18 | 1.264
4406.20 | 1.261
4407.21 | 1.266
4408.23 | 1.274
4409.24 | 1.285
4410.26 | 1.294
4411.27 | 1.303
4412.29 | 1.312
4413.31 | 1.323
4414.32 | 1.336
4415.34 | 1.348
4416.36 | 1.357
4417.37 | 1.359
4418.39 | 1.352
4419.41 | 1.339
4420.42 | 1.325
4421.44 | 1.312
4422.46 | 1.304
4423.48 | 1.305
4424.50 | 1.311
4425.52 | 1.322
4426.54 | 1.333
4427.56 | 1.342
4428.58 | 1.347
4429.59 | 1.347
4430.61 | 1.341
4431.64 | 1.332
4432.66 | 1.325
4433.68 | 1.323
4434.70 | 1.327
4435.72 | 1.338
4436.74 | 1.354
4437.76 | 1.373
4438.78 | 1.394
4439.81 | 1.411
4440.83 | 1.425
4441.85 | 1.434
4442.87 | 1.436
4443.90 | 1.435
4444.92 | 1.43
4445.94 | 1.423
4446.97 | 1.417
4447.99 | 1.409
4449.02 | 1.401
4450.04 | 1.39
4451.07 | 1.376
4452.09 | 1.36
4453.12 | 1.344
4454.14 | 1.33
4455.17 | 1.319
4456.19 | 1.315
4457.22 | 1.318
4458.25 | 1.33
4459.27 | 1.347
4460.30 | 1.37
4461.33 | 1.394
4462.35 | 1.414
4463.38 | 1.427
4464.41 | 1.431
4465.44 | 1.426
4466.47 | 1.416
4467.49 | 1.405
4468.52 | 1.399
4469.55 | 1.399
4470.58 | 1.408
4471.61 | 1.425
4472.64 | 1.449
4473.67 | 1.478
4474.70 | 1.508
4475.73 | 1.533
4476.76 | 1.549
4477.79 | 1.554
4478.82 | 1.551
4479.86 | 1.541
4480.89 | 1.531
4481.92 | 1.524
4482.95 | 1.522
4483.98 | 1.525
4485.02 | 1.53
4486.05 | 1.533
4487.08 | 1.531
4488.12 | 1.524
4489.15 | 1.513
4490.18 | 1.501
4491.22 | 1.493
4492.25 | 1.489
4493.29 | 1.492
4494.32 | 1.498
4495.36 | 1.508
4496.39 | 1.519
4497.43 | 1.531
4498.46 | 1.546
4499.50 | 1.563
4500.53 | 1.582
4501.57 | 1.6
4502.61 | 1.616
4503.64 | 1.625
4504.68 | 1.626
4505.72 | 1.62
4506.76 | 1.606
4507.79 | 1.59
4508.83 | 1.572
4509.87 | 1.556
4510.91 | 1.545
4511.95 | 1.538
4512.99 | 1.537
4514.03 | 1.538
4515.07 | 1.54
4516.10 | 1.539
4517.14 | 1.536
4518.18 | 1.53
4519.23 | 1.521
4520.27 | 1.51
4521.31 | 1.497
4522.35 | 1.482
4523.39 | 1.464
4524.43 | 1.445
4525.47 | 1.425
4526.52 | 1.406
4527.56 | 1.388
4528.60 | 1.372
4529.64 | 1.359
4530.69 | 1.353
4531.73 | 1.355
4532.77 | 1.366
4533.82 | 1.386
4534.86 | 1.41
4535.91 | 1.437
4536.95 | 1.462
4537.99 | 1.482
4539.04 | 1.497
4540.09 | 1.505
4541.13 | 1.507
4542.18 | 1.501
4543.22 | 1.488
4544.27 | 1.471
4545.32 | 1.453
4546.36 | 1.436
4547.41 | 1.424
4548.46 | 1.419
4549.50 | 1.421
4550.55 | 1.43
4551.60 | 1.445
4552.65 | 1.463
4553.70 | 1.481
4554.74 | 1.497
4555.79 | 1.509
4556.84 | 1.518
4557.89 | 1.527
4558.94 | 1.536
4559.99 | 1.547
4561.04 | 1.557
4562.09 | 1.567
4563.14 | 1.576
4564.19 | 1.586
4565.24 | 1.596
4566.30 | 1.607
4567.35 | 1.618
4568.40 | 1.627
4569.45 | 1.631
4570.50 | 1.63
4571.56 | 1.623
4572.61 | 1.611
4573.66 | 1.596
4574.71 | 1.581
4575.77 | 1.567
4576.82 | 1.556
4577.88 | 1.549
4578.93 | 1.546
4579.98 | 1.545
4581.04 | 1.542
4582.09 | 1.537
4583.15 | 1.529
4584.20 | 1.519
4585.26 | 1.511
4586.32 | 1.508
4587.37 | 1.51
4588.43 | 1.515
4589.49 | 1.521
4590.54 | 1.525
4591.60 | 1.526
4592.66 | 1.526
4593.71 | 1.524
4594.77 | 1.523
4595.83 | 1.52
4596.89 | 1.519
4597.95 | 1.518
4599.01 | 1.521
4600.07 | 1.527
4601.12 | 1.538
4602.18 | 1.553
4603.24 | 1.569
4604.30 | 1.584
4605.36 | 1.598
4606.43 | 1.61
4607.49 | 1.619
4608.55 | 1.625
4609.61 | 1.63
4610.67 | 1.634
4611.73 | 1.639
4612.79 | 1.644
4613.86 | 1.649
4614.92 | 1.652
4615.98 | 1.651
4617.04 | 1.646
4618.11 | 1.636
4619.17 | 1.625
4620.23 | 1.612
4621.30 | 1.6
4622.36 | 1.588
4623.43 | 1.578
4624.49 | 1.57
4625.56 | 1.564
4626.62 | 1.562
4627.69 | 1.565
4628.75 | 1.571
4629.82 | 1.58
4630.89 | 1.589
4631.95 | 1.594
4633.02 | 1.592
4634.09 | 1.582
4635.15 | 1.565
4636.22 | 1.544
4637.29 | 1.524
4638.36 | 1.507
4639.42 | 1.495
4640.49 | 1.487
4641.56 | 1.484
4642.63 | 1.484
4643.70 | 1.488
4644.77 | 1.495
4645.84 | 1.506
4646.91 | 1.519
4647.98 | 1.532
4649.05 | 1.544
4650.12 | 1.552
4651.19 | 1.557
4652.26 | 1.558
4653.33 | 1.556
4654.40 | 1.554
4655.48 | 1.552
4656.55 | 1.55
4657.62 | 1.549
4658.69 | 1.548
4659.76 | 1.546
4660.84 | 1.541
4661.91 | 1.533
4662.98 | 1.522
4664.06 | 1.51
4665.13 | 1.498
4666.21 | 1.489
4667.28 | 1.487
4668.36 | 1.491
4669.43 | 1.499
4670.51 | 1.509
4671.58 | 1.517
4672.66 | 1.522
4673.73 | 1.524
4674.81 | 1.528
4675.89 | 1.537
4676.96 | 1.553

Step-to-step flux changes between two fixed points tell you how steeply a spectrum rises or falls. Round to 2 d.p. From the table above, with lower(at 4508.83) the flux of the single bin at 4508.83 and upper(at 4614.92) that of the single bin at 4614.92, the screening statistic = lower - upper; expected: -0.08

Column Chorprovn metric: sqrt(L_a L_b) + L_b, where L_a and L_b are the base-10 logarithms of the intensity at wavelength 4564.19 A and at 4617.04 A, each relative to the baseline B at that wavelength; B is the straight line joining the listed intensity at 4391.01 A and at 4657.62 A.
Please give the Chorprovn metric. 0.084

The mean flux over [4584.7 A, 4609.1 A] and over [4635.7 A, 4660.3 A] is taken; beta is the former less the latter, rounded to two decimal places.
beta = 0.02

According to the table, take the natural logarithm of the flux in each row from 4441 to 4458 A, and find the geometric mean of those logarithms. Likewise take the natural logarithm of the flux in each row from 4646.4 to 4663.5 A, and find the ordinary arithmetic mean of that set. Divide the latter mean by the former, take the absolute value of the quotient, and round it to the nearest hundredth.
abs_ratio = 1.35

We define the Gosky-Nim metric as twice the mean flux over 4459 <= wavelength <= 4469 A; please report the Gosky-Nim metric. 2.81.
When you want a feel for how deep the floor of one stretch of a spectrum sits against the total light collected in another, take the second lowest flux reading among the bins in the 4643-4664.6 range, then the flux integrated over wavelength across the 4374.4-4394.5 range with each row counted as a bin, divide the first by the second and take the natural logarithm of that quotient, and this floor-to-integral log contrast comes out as -2.77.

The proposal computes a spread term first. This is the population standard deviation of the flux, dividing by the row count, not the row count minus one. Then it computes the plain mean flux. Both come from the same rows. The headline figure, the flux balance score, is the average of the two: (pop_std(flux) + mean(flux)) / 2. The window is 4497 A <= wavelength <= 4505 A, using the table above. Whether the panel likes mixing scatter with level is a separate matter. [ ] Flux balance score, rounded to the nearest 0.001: 0.810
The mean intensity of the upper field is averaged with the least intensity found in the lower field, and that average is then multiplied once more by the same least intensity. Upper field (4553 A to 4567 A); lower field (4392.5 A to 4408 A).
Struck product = 1.74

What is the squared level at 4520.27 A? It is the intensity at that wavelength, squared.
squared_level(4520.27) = 2.28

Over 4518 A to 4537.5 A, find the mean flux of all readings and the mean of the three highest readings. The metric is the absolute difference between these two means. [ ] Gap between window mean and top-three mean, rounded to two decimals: 0.09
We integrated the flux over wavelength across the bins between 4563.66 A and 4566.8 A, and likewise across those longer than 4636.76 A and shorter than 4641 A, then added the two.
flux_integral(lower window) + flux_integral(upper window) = 11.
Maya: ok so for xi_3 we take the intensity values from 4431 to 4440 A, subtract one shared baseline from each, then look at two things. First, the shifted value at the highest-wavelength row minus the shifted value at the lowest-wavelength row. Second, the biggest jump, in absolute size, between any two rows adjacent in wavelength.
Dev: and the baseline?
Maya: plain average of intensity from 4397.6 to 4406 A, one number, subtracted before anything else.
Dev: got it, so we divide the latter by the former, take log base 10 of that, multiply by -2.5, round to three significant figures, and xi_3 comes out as 1.44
